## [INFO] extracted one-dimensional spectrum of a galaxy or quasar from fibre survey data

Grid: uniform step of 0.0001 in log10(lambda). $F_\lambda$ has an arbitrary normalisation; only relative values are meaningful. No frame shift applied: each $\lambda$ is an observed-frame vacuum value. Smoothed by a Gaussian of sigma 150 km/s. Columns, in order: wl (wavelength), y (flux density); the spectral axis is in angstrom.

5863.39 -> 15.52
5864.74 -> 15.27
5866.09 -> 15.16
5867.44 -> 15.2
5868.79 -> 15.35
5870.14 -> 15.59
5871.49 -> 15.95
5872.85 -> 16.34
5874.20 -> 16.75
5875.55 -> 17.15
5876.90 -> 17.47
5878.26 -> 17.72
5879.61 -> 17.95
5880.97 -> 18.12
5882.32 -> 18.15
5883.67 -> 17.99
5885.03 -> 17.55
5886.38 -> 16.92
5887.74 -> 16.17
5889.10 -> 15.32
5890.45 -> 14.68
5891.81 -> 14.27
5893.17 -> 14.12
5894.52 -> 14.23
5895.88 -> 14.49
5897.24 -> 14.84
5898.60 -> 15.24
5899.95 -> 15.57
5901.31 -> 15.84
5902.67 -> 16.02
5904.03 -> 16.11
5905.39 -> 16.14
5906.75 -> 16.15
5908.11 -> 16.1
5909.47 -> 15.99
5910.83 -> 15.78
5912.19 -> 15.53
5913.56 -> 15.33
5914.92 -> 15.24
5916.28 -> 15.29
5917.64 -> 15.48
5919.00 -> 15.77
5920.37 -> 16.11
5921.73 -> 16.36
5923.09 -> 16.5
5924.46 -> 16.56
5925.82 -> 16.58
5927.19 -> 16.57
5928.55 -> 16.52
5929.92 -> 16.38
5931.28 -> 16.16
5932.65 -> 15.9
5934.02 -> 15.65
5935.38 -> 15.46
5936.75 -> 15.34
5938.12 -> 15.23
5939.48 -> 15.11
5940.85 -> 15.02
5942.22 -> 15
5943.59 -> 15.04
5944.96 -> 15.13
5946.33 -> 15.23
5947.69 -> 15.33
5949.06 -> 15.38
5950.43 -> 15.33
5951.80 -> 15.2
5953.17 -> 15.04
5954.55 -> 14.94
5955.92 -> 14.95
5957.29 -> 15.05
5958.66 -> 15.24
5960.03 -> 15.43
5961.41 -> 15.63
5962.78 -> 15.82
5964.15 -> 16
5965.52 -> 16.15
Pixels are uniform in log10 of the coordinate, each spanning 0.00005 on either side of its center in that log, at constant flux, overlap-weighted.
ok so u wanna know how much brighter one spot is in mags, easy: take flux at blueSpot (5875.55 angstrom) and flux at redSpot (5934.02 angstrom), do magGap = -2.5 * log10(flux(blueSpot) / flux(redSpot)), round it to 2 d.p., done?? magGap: -0.10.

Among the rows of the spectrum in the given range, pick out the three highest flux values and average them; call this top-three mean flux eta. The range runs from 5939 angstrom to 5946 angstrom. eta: 15.1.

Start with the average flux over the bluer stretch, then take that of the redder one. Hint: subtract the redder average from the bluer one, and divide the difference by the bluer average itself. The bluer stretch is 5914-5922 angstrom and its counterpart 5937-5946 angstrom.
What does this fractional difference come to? 0.04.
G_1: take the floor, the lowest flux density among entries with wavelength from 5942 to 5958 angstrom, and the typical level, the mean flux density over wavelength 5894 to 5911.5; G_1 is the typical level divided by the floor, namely 1.043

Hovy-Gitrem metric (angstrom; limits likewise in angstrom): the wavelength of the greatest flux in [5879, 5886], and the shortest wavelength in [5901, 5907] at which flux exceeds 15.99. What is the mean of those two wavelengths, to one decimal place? 5892.5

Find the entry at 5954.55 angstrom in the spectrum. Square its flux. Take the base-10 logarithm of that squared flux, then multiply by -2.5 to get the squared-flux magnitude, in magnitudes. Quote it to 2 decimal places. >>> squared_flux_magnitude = -5.87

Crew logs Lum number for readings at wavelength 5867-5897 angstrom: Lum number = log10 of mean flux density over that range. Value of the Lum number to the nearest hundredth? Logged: 1.21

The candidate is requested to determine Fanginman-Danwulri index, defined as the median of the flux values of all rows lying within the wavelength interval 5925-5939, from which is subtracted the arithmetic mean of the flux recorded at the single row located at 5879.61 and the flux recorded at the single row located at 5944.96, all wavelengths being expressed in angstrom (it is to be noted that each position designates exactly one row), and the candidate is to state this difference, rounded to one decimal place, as -0.5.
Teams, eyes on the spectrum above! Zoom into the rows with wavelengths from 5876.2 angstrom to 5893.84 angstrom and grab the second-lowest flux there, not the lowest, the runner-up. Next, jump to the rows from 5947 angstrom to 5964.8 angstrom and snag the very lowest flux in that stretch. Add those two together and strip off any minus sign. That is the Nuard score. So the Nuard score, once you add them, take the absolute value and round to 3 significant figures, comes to 29.2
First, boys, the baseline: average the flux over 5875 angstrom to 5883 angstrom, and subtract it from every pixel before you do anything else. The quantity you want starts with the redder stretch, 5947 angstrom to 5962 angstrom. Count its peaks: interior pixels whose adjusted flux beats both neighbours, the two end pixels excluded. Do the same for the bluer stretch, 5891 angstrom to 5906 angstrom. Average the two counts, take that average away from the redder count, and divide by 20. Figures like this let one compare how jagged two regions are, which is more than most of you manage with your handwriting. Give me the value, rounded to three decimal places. 0.025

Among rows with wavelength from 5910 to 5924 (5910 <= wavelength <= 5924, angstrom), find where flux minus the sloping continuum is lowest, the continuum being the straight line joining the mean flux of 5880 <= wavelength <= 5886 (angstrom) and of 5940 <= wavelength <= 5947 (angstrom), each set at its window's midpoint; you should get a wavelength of 5914.92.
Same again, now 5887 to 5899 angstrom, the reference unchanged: 5893.17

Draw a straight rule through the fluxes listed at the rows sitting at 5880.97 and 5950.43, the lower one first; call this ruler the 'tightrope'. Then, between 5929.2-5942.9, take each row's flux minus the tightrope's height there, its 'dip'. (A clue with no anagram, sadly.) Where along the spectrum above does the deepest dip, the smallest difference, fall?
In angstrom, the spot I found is 5940.85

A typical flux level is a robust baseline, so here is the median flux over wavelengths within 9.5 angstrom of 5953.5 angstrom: 15.2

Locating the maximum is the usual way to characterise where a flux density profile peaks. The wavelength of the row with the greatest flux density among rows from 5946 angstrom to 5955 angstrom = 5949.06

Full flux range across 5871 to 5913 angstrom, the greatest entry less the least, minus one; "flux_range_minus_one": 3.0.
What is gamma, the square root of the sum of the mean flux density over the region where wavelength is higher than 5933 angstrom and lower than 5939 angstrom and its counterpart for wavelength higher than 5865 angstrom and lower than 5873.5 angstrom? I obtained 5.57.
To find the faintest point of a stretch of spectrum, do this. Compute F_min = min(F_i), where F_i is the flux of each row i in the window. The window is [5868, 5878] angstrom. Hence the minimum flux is 15.35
